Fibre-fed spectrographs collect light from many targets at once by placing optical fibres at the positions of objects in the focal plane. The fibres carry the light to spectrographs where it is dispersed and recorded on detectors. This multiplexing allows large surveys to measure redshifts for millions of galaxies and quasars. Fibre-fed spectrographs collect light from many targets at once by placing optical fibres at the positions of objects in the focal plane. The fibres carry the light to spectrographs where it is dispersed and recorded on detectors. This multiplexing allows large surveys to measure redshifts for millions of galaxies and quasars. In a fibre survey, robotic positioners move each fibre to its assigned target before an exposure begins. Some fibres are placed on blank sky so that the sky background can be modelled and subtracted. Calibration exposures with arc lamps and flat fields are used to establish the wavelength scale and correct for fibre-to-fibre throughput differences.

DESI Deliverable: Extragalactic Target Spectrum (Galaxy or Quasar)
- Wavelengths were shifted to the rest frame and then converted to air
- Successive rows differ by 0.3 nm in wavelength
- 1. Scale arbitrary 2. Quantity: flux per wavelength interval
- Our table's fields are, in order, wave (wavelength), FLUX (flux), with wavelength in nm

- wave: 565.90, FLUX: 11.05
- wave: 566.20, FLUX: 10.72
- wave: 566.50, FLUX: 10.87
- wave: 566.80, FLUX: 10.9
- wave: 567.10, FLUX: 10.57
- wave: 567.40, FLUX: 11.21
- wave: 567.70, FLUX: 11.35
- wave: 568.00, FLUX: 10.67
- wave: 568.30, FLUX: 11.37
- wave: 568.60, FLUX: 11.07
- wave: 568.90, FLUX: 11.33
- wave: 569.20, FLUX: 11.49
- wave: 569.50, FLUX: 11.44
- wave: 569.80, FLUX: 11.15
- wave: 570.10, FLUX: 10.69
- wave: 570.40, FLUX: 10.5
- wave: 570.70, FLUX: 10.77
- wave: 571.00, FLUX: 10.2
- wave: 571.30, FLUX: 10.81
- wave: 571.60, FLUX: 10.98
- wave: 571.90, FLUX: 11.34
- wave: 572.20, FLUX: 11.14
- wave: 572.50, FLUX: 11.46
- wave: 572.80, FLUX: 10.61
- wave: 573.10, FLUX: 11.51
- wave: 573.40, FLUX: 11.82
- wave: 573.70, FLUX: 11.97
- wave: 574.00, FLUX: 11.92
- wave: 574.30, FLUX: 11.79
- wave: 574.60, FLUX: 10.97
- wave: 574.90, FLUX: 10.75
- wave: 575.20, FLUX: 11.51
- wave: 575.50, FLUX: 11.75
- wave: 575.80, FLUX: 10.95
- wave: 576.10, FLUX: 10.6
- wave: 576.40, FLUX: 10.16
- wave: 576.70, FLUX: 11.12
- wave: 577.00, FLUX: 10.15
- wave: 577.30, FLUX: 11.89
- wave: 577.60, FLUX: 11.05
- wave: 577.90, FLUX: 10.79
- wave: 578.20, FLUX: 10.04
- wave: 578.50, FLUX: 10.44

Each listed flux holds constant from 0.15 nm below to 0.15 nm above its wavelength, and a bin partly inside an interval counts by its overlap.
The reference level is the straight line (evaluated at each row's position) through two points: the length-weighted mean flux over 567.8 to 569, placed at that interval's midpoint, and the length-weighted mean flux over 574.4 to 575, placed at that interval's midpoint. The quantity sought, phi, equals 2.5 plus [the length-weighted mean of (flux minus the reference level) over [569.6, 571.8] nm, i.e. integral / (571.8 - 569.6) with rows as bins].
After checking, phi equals 2.21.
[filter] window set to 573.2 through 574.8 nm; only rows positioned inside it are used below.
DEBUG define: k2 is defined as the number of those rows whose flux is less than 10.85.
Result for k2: 0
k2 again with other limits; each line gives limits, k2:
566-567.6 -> 2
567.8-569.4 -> 1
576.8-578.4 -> 3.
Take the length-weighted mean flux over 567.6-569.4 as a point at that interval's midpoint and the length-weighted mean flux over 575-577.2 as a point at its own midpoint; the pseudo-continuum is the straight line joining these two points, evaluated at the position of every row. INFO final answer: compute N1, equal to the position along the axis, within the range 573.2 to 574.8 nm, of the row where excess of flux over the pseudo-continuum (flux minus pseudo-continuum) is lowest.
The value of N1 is 574.60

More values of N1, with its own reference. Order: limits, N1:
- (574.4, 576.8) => 576.40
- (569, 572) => 571.00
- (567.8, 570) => 568.00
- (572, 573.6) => 572.80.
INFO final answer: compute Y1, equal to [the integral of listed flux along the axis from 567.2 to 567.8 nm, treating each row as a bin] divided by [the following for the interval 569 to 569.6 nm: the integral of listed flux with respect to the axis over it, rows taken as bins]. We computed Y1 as 0.98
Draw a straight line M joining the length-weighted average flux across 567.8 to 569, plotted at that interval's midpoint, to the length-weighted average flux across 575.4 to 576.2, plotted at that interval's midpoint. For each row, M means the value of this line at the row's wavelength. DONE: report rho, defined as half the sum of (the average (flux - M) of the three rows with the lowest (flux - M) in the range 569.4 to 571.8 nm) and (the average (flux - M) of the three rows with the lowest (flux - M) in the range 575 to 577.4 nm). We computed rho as -0.71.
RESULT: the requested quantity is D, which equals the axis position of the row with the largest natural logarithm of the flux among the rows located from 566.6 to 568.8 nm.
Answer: 568.30 nm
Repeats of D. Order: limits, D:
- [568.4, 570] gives 569.20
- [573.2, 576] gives 573.70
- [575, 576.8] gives 575.50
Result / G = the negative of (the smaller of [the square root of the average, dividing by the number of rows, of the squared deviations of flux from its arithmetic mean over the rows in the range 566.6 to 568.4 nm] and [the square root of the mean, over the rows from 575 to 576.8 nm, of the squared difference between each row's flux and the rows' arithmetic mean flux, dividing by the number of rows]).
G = -0.32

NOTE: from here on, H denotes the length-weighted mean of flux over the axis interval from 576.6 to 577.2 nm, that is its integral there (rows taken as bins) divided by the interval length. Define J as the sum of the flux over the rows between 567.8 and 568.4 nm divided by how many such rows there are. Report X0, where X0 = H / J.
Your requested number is 0.97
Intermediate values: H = 10.7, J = 11.0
